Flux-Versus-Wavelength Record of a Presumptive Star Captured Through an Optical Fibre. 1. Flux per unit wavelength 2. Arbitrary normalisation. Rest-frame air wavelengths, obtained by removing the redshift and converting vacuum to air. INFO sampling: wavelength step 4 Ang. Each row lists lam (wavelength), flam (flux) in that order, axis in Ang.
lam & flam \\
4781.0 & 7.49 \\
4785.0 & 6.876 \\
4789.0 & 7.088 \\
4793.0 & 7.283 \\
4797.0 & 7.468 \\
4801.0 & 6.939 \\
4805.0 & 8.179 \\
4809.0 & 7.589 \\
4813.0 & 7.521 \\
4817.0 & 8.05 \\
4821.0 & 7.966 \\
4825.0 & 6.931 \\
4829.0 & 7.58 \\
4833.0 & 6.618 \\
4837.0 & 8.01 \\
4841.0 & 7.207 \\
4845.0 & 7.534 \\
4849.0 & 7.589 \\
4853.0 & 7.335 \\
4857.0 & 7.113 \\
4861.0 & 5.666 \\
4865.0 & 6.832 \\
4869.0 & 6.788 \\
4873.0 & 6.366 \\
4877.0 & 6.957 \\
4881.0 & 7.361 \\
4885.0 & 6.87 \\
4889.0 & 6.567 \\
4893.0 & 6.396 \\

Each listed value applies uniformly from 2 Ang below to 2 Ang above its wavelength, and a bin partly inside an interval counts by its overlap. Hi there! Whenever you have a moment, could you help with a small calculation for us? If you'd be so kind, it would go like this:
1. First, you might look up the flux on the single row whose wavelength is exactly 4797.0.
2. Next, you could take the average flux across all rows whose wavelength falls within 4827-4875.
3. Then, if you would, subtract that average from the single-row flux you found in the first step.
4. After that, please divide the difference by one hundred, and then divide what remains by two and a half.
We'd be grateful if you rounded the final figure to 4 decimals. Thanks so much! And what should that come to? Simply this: 0.0017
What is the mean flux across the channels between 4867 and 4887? 6.87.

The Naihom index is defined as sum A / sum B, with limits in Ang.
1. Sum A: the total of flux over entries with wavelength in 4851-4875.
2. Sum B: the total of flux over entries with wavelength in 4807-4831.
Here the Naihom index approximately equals 0.879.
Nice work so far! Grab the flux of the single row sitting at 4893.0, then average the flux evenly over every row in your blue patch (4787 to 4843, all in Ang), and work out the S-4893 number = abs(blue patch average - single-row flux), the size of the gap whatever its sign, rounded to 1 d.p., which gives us 1.1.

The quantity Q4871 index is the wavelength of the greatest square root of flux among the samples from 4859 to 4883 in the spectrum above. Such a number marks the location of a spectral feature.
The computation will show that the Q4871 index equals 4881.0 Ang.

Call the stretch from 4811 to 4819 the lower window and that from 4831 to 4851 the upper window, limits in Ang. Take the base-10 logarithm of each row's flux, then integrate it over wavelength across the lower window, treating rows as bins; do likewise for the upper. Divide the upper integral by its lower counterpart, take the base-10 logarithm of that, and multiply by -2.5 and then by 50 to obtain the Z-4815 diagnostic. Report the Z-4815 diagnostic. -48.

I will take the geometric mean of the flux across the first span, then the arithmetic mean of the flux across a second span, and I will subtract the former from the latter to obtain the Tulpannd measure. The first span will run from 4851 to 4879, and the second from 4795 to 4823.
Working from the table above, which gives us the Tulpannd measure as 1.0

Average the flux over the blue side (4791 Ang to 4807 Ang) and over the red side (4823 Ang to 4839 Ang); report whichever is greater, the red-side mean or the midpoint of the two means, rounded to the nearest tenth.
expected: 7.4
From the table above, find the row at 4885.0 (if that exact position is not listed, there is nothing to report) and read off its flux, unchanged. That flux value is 6.87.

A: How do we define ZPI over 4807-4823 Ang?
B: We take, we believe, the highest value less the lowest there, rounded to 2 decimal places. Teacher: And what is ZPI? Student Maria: 0.53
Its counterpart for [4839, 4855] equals 0.38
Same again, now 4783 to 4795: 0.41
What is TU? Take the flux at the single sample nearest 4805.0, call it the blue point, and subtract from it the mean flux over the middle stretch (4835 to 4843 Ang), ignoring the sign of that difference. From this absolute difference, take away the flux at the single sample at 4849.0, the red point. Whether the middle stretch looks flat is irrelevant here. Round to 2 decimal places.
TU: -7.02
